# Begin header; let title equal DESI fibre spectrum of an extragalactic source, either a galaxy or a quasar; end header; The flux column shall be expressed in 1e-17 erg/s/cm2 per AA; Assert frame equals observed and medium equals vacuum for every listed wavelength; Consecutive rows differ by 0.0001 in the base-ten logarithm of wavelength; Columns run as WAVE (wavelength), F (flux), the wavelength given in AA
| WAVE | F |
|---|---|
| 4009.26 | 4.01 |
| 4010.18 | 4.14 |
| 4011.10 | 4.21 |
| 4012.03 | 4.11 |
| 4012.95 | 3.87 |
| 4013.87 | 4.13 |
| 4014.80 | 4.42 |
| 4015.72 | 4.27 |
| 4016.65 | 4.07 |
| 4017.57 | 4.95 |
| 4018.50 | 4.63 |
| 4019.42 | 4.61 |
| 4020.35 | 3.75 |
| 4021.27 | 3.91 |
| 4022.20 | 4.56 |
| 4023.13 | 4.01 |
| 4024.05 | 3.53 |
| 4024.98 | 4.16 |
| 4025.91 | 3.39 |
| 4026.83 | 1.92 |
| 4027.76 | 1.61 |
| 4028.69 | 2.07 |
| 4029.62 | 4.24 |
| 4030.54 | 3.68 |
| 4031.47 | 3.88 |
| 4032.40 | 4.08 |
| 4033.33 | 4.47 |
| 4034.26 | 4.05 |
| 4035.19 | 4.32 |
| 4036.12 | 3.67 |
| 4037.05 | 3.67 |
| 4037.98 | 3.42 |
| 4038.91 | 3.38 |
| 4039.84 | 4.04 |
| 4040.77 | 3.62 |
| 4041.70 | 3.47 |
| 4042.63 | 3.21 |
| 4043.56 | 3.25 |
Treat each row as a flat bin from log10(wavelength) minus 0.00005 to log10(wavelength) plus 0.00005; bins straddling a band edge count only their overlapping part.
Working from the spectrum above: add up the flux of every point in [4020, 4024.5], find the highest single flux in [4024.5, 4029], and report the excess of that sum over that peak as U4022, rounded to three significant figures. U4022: 15.6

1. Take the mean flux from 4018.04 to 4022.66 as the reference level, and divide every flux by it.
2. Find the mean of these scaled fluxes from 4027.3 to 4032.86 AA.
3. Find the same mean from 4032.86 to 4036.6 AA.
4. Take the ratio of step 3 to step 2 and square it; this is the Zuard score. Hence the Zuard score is 1.6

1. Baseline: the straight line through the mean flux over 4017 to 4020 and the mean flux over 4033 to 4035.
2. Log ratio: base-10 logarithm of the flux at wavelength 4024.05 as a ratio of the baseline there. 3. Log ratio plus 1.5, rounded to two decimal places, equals 1.39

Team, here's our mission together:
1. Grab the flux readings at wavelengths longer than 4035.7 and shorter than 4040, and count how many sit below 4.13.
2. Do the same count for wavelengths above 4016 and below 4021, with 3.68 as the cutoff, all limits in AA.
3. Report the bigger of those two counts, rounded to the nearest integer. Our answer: 5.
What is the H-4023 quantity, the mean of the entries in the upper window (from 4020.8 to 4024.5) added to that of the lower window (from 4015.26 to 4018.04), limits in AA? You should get 8.43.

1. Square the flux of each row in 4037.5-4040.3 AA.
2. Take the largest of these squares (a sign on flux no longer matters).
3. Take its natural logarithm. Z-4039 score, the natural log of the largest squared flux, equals 2.79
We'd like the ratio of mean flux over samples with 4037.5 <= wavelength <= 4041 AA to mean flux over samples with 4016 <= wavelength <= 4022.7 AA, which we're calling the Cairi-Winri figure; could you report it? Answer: 0.83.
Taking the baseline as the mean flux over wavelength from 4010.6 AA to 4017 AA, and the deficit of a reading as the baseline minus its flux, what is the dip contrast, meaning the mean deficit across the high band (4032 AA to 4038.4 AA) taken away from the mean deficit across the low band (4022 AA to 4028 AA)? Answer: 0.64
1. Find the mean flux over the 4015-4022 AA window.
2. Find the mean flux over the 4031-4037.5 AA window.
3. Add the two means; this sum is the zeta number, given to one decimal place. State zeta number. 8.3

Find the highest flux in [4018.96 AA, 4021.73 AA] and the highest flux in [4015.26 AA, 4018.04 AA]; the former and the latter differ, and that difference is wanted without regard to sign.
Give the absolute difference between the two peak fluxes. 0.3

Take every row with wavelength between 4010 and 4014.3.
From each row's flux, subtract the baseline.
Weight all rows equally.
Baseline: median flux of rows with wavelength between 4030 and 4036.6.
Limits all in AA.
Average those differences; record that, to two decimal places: 0.04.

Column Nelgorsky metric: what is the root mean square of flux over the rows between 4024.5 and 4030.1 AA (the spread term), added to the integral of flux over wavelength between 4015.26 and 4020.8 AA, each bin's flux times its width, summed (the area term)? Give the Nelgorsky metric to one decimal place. 27.4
